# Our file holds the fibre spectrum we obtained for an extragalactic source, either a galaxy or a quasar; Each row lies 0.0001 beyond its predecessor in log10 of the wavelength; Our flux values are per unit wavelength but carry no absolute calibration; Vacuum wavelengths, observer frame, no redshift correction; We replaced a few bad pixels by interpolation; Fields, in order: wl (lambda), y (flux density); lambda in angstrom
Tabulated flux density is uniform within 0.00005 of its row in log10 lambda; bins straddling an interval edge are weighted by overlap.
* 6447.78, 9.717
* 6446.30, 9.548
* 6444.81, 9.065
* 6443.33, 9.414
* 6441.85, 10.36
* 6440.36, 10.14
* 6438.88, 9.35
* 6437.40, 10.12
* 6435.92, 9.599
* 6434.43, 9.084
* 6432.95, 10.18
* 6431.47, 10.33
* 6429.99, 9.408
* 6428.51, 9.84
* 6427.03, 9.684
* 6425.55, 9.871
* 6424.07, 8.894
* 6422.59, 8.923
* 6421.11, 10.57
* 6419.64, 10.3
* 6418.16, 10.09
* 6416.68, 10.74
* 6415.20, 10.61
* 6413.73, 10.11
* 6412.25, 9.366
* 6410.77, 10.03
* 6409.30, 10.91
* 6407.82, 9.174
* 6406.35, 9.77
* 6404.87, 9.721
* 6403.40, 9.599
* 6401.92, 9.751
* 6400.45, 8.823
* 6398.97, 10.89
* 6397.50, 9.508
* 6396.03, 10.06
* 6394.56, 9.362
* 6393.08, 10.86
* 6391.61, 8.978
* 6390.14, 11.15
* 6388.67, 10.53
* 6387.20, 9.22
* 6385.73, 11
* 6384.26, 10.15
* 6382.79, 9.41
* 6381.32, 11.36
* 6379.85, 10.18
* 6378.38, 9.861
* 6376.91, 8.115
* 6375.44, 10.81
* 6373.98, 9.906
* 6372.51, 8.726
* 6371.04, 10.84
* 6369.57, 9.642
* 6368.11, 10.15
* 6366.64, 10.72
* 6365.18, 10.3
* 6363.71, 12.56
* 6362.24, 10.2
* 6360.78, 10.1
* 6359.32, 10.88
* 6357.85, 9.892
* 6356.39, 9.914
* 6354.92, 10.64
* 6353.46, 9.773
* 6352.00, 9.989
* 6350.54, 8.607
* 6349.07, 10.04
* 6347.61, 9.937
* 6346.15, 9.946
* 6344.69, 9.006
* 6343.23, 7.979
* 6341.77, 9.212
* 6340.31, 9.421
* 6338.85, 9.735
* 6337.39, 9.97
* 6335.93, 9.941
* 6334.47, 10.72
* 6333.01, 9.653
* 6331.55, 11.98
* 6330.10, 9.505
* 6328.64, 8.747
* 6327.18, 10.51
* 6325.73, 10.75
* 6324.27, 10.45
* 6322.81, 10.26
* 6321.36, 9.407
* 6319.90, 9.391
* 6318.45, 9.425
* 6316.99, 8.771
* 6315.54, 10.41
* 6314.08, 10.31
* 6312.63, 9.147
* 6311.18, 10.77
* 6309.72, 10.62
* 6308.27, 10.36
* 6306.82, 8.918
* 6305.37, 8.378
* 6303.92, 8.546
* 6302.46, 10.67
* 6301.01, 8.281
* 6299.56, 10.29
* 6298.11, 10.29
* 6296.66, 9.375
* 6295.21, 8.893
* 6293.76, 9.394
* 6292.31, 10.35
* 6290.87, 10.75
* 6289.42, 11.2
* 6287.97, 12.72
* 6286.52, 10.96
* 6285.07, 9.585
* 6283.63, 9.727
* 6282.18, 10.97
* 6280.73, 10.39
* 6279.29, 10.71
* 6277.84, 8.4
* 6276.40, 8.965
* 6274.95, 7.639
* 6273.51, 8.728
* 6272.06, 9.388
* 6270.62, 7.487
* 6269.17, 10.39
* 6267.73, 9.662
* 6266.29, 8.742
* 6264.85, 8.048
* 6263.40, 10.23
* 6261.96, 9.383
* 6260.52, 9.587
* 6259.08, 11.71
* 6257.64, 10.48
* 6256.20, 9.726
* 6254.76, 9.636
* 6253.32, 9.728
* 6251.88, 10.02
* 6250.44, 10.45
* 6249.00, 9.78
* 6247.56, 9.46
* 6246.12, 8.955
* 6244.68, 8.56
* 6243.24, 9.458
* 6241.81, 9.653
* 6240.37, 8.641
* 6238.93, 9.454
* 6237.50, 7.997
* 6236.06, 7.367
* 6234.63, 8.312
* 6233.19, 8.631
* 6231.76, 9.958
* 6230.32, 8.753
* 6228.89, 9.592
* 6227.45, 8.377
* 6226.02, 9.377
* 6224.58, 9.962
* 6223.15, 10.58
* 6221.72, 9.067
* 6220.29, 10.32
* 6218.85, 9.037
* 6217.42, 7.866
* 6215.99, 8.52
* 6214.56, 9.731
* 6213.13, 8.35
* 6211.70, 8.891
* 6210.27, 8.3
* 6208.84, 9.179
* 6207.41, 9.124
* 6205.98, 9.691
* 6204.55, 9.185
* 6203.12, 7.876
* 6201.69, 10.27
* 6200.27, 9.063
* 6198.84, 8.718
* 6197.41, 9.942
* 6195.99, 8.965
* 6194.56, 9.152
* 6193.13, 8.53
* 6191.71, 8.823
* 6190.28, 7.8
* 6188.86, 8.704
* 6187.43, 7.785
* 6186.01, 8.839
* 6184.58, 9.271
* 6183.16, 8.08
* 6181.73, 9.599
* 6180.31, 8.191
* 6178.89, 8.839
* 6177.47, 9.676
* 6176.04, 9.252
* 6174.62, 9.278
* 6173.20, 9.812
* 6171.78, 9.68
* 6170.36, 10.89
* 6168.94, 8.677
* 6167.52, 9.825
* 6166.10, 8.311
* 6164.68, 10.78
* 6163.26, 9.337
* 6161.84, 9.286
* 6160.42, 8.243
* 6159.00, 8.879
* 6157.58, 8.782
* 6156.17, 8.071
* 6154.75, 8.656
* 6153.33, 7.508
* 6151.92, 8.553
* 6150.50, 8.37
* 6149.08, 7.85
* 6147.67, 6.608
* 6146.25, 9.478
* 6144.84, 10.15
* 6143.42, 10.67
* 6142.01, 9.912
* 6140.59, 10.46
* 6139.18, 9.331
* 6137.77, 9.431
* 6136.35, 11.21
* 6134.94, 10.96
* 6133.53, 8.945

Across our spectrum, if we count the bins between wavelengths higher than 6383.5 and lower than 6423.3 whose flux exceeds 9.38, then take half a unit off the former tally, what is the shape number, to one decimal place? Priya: 19.5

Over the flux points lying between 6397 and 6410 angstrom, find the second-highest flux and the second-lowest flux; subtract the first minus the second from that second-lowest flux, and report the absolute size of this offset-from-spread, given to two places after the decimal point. 7.46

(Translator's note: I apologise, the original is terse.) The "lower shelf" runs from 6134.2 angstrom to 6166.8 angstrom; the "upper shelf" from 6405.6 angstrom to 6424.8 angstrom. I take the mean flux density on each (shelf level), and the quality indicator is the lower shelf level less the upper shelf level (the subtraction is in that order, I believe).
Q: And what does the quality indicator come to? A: -0.8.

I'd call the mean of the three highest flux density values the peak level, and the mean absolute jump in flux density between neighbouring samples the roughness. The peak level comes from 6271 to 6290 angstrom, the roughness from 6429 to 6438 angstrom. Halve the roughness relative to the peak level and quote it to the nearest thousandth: 0.028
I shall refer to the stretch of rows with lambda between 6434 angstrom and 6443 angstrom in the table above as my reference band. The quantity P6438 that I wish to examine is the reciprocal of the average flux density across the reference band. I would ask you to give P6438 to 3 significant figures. 0.102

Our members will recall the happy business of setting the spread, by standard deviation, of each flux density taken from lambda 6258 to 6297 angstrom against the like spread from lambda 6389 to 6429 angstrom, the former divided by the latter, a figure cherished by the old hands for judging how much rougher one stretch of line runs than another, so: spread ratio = 1.8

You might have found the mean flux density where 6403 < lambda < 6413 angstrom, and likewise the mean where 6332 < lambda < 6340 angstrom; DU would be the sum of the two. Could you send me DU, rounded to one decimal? 19.8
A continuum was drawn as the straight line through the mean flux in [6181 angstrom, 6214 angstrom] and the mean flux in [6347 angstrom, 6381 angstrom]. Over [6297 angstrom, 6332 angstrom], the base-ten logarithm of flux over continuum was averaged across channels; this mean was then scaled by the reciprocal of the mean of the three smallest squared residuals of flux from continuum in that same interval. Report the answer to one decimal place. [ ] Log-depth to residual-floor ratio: 0.0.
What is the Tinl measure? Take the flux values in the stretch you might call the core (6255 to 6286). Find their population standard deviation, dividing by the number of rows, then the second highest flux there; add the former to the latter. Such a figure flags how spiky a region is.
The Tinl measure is 12.0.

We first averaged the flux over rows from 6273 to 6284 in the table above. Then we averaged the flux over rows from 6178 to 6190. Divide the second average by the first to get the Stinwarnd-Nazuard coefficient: 0.92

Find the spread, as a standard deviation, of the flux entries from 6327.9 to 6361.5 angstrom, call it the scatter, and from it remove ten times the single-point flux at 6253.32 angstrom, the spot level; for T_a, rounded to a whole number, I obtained -96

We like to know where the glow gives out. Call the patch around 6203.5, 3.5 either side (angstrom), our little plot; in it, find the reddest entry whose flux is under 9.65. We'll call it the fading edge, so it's 6204.55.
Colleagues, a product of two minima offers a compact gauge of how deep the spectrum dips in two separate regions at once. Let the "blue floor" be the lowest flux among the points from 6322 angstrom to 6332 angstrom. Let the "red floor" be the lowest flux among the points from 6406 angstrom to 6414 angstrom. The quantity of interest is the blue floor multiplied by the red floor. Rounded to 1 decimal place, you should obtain 80.2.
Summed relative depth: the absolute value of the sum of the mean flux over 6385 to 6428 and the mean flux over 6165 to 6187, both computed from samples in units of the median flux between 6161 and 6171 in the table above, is 2.05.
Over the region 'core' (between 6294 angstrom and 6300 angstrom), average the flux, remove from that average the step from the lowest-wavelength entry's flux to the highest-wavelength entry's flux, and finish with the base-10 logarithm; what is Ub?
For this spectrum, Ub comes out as 0.92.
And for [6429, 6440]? 0.99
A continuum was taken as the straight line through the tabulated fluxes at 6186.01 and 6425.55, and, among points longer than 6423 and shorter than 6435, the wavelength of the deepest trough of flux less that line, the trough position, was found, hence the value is 6424.07 angstrom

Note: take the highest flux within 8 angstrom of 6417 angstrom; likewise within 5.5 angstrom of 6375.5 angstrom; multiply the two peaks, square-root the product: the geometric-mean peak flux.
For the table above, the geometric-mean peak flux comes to 10.9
